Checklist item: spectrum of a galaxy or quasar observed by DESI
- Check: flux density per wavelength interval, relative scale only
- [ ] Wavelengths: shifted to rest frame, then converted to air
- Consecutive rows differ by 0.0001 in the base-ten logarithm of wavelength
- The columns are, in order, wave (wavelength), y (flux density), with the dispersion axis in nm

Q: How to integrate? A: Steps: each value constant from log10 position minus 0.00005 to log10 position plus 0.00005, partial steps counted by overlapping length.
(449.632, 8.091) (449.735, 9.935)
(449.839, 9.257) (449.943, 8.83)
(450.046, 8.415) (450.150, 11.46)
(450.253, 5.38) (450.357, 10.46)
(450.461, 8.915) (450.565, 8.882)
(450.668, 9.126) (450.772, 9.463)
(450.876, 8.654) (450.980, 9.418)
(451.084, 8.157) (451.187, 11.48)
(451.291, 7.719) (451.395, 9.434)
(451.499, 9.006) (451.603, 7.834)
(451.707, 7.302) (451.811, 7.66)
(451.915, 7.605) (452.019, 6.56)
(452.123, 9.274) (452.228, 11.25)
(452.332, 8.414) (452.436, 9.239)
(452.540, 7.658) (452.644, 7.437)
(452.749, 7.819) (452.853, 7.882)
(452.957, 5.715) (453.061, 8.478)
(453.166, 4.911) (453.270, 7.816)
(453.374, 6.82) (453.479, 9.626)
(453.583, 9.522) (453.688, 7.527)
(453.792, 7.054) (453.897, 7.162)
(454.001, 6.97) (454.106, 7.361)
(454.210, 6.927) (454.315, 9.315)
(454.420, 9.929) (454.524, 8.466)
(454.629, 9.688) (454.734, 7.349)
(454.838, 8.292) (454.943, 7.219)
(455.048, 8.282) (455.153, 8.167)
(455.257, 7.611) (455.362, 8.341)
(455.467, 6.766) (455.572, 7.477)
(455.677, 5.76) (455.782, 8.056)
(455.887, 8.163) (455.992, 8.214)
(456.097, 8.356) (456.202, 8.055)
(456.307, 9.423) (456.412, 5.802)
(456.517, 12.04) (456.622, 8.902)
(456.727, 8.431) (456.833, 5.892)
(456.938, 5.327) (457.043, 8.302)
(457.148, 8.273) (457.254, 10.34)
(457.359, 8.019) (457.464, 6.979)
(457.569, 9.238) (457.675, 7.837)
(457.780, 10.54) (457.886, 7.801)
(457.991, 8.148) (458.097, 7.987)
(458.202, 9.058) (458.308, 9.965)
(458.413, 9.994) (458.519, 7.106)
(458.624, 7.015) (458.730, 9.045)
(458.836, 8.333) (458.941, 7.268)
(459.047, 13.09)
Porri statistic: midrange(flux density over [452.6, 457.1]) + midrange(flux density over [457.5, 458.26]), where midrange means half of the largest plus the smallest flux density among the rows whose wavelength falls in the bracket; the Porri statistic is 17.6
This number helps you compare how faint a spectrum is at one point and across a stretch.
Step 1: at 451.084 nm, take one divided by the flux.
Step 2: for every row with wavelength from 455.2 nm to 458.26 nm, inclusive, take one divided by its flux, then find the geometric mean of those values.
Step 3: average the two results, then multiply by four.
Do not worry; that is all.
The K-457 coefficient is 0.50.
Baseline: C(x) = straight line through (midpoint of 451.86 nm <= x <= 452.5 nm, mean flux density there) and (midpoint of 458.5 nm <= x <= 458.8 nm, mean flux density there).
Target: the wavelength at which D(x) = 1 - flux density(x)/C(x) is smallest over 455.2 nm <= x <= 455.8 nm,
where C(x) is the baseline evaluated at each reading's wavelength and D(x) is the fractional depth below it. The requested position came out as 455.362 nm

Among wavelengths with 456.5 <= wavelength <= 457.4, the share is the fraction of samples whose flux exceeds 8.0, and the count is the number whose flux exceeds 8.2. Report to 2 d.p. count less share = 5.22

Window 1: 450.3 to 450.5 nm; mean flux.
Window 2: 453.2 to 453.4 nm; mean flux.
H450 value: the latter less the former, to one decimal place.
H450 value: -2.4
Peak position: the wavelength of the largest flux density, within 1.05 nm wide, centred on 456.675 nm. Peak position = 456.517 nm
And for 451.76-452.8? 452.228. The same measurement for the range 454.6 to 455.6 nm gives 454.629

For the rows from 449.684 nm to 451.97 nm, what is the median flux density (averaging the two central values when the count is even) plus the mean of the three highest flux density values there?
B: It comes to 20.0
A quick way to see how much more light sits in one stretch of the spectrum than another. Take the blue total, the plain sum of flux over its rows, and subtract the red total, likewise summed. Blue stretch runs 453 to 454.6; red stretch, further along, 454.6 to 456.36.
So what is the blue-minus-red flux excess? -17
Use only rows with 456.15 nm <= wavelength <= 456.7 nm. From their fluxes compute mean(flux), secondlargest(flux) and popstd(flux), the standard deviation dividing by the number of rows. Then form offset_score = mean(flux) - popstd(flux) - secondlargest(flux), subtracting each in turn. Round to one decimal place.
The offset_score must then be -2.6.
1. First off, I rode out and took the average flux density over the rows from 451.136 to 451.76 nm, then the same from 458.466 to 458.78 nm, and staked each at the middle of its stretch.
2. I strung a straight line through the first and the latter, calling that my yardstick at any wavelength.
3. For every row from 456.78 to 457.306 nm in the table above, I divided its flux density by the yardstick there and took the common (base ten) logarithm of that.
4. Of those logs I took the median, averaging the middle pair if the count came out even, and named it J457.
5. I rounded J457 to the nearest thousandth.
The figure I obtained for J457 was 0.018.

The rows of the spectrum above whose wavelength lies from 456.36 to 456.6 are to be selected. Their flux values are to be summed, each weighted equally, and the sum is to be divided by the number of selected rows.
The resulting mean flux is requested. 8.9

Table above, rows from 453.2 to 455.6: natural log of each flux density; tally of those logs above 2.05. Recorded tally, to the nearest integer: 11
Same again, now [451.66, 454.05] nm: 10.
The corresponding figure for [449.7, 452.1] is 17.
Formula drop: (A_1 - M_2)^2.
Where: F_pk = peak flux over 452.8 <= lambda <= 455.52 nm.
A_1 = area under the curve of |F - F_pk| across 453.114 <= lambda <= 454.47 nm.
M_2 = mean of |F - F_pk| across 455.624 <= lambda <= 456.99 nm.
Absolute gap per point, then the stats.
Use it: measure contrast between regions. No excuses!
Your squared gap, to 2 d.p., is 0.32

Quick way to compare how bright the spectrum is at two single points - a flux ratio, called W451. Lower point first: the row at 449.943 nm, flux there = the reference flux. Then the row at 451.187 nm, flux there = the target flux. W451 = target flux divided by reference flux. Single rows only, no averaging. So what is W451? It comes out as 1.3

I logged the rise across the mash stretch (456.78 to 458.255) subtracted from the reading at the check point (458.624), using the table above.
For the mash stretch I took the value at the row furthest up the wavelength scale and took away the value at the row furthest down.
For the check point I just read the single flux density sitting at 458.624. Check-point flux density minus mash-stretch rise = 3.8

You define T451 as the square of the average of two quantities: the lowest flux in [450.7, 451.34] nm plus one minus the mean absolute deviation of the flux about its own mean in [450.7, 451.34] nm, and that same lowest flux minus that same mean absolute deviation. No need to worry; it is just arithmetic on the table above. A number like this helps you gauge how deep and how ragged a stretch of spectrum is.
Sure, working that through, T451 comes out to 53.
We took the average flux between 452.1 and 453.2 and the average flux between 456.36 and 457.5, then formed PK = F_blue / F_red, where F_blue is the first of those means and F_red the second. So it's 1.00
